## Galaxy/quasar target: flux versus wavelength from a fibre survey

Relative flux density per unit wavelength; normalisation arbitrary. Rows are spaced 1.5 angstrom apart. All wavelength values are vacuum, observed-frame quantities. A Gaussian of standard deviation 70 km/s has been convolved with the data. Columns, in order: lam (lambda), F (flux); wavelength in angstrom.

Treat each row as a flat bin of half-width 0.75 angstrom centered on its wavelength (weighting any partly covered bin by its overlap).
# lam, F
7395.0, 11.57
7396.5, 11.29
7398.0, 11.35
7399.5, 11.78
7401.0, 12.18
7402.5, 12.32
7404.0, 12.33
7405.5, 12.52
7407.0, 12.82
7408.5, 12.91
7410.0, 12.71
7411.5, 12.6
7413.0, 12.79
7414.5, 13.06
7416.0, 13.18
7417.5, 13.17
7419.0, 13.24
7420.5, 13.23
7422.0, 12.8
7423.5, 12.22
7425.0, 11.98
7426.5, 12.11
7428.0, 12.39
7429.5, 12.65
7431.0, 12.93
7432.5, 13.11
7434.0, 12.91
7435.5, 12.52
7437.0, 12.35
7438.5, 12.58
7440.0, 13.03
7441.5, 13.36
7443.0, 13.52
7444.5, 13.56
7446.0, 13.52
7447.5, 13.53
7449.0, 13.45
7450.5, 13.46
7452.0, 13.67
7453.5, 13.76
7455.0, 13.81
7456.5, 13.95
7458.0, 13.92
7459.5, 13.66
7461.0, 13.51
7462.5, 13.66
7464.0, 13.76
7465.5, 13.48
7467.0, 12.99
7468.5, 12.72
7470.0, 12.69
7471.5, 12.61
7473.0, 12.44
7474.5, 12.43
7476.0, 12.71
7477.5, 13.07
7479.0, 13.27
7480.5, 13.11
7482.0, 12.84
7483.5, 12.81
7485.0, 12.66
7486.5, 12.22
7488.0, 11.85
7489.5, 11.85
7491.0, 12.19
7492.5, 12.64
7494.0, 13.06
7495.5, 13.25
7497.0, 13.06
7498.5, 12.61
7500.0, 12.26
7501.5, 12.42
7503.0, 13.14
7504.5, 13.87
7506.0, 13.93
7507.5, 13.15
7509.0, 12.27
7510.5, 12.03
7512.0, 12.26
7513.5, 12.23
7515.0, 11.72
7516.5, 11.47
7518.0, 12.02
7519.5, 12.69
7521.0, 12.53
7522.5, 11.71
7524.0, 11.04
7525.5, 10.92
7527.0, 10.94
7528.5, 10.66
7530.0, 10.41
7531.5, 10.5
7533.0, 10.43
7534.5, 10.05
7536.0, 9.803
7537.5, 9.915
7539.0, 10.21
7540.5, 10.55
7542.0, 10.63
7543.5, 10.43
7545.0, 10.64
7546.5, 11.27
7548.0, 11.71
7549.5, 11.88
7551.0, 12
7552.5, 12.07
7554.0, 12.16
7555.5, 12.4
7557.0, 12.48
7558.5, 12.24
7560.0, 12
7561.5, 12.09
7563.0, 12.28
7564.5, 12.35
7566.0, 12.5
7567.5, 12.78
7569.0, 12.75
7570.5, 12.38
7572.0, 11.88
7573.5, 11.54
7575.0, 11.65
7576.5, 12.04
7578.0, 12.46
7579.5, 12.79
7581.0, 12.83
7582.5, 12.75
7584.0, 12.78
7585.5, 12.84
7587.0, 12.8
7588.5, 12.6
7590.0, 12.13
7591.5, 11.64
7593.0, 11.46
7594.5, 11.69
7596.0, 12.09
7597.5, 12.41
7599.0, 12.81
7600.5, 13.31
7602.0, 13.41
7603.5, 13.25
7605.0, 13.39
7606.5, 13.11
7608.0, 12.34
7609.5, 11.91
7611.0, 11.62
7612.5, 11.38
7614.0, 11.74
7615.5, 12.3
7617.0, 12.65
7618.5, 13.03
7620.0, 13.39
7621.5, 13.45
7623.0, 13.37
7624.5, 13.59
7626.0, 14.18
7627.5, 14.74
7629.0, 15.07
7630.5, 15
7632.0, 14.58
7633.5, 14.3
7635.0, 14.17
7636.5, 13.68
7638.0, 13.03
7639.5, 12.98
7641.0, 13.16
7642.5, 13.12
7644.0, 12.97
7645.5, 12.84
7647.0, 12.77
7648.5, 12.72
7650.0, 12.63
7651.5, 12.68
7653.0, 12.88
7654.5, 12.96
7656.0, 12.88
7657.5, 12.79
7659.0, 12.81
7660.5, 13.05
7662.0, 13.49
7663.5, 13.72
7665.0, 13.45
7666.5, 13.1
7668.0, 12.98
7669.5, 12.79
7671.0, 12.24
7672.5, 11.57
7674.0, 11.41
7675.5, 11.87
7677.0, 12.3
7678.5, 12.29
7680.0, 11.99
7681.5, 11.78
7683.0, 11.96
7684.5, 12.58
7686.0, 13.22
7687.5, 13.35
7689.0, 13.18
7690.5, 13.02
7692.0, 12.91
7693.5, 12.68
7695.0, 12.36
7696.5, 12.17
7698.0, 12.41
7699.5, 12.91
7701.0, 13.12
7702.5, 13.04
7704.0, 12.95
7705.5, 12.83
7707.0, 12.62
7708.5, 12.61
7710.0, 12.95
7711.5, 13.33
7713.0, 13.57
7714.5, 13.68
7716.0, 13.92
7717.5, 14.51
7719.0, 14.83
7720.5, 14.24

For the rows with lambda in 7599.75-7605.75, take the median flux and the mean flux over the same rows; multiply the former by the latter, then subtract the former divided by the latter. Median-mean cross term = 177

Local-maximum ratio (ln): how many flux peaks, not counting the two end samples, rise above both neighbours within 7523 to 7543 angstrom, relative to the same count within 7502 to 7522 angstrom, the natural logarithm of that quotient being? -0.41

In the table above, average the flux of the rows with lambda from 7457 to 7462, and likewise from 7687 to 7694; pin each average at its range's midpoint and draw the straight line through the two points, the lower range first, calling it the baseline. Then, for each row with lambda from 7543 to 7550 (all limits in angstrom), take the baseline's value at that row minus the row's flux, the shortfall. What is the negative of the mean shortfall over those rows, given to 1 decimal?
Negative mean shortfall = -2.3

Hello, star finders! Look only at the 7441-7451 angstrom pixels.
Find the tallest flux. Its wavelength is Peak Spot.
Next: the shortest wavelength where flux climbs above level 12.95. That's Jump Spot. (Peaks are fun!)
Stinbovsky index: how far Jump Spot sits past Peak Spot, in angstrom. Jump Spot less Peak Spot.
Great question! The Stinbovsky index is -3.0 angstrom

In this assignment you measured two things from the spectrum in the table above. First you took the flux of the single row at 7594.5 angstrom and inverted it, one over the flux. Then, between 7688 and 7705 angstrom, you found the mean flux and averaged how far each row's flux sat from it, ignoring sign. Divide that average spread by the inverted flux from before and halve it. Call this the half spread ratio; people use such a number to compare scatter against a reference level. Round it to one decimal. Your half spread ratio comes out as 1.7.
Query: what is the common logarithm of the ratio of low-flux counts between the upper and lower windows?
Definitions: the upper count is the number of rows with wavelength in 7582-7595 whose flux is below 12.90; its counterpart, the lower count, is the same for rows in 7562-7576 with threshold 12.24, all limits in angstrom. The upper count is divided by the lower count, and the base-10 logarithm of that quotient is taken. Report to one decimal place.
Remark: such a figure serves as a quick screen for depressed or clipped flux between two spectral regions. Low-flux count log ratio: 0.5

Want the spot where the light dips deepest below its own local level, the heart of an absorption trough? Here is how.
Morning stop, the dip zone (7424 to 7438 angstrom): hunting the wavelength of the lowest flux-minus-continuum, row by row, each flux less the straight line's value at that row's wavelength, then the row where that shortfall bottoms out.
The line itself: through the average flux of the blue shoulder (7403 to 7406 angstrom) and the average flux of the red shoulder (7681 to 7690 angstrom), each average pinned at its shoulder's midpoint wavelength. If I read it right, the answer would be 7425.0 angstrom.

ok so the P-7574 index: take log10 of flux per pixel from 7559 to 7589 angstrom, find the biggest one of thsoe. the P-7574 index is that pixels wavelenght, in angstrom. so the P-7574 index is 7585.5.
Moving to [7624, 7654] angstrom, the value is 7629.0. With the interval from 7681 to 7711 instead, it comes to 7687.5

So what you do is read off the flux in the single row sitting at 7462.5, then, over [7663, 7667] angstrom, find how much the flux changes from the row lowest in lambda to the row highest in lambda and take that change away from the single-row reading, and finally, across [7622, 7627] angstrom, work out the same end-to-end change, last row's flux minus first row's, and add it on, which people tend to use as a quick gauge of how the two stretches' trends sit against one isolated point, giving 15.1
